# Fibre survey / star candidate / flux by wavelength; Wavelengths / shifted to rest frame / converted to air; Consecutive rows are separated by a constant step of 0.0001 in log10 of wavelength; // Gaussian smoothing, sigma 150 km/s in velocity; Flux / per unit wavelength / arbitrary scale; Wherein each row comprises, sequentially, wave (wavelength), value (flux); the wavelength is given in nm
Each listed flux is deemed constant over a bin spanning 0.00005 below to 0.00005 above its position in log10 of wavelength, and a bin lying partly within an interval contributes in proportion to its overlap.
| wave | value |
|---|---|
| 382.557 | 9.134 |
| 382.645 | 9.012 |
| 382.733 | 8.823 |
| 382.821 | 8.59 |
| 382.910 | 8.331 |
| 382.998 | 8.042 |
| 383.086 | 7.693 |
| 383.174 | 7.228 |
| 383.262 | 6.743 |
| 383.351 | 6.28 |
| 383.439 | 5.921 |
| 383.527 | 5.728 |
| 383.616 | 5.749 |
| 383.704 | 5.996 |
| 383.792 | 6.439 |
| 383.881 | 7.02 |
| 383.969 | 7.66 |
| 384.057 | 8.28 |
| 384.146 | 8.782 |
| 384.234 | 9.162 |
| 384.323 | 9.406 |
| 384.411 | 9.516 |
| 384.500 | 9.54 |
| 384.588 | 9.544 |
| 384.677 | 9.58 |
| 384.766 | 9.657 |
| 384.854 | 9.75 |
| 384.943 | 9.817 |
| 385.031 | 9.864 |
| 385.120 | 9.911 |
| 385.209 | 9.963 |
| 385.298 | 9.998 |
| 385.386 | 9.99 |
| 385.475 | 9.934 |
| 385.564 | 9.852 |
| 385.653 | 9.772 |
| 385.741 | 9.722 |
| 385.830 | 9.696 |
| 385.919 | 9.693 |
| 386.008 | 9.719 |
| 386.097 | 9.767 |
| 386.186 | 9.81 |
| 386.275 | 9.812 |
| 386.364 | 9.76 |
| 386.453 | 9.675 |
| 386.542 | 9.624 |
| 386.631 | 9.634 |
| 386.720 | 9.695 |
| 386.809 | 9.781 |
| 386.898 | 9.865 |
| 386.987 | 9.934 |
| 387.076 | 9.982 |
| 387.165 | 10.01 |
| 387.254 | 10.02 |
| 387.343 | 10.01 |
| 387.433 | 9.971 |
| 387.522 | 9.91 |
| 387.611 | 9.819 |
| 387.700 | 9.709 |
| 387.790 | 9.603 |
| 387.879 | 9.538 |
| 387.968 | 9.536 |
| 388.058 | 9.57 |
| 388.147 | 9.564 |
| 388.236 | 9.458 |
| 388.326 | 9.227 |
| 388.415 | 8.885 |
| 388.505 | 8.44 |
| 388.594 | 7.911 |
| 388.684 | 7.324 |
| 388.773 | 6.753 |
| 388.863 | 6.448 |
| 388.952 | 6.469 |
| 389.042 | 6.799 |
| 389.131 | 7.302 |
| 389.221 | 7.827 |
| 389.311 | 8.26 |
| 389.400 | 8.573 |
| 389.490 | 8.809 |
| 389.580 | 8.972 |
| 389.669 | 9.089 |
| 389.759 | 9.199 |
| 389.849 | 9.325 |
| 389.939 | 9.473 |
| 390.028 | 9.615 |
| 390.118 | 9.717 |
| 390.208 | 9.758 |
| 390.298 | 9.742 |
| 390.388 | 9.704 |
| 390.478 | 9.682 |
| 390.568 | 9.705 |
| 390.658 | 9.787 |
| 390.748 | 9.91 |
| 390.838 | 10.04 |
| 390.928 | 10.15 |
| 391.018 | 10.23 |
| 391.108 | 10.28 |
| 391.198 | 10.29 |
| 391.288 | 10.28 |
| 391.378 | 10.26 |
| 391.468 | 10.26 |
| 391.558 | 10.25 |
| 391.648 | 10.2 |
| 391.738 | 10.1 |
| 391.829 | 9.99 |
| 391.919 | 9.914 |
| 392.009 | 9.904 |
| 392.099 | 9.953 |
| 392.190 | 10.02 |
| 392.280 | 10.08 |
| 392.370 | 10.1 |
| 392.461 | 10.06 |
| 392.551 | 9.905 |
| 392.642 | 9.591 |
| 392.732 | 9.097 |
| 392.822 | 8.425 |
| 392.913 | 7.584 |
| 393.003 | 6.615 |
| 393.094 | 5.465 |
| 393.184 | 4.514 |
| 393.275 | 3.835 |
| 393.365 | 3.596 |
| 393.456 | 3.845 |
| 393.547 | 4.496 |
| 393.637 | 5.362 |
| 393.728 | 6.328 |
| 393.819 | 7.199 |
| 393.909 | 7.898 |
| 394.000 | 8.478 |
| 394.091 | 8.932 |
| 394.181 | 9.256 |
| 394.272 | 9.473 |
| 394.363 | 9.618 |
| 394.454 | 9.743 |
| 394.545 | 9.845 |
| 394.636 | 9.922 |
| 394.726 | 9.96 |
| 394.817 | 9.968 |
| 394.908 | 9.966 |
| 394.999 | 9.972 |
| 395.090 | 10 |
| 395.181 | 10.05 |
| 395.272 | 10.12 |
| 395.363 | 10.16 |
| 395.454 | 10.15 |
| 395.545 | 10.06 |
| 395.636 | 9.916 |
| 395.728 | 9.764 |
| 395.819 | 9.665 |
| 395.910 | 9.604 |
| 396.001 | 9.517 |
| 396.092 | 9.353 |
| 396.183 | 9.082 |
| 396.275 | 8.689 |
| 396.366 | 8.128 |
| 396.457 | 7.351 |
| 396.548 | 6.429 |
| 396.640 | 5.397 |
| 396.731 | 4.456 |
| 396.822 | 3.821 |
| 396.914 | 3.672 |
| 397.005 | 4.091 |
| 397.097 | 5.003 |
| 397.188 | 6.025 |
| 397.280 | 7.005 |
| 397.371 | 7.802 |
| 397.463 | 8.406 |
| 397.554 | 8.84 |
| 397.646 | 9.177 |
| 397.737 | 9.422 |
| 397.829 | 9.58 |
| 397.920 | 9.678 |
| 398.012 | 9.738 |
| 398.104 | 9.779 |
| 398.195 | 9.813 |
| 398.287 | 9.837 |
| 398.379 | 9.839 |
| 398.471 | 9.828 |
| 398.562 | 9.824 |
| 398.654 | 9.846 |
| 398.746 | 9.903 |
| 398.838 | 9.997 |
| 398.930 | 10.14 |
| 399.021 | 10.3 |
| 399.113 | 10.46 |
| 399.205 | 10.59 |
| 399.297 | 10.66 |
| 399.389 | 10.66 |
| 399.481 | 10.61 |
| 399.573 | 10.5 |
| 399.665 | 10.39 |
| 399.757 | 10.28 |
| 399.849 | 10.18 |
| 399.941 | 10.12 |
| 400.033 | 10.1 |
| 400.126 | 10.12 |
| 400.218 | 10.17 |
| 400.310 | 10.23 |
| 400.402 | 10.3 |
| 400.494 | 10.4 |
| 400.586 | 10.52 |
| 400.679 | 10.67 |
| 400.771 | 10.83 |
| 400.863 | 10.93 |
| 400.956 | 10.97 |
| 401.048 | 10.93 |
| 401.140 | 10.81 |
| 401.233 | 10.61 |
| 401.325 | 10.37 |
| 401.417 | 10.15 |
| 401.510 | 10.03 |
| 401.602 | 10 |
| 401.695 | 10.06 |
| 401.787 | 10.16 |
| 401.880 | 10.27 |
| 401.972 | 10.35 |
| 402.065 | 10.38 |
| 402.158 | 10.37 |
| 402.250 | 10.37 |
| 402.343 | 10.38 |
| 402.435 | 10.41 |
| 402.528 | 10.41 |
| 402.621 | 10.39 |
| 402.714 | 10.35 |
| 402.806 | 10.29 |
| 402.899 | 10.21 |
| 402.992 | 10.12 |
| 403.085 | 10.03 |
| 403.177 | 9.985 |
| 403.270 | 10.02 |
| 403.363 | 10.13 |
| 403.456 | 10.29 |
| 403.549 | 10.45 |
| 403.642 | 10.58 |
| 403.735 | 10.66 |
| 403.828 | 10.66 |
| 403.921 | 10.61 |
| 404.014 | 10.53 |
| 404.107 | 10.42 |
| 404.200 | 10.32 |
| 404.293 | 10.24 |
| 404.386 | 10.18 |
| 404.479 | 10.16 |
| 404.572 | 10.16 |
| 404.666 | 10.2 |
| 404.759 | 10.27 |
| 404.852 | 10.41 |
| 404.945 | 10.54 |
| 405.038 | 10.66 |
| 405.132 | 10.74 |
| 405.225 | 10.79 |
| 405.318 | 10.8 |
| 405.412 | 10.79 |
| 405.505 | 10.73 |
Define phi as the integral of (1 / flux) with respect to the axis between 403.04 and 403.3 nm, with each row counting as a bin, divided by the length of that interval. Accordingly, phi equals 0.100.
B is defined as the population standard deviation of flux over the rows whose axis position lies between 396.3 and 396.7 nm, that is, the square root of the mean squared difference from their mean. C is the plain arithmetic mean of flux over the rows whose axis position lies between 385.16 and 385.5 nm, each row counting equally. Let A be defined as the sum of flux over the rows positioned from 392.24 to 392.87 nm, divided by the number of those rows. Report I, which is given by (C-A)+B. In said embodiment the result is 1.4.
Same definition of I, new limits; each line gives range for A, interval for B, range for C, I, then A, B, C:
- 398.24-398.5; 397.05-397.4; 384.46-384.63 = 0.8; 9.8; 1.05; 9.54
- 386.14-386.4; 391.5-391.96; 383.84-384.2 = -1.7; 9.8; 0.13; 7.94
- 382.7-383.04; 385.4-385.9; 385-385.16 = 1.5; 8.4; 0.09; 9.89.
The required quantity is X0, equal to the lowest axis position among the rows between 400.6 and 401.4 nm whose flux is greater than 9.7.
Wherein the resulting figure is 400.679 nm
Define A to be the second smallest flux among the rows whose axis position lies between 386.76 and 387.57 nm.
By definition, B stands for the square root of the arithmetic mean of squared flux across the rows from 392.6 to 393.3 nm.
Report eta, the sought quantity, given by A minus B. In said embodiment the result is 2.7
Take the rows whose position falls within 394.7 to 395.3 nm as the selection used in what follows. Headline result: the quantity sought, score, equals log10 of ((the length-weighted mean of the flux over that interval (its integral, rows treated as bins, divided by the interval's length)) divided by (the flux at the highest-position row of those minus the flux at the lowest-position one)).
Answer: 1.8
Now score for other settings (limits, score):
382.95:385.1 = 0.6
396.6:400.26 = 0.3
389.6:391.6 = 0.9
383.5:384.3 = 0.3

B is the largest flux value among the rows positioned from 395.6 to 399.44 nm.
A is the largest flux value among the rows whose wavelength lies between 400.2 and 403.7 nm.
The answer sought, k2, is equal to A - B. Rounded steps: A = 10.97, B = 10.66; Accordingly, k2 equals 0.31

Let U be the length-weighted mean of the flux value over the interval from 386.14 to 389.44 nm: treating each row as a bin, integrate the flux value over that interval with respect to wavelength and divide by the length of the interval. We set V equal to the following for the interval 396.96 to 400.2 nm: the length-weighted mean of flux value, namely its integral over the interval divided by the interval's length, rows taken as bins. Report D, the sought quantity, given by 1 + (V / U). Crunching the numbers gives 2.04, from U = 9.0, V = 9.4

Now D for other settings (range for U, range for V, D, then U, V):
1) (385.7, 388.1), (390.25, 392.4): 2.03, 9.8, 10.0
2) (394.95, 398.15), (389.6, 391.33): 2.18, 8.3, 9.8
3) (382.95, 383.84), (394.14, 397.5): 2.28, 6.6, 8.4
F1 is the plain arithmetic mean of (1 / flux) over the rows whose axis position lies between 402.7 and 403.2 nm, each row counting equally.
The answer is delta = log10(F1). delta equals -1.01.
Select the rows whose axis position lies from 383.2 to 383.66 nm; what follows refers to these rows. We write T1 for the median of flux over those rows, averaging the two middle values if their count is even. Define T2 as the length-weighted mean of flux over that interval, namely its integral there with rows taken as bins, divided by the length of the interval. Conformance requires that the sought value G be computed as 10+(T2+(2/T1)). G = 16.5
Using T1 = 5.9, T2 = 6.1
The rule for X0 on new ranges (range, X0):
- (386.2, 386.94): 386.275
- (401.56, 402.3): 401.602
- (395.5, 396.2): 395.545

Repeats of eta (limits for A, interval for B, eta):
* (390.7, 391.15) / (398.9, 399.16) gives -0.3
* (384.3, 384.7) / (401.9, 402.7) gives -0.9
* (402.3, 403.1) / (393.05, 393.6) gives 5.8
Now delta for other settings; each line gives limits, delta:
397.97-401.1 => -1.01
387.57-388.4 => -0.98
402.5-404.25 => -1.01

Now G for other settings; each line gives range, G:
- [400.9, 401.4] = 20.9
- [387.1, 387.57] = 20.2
